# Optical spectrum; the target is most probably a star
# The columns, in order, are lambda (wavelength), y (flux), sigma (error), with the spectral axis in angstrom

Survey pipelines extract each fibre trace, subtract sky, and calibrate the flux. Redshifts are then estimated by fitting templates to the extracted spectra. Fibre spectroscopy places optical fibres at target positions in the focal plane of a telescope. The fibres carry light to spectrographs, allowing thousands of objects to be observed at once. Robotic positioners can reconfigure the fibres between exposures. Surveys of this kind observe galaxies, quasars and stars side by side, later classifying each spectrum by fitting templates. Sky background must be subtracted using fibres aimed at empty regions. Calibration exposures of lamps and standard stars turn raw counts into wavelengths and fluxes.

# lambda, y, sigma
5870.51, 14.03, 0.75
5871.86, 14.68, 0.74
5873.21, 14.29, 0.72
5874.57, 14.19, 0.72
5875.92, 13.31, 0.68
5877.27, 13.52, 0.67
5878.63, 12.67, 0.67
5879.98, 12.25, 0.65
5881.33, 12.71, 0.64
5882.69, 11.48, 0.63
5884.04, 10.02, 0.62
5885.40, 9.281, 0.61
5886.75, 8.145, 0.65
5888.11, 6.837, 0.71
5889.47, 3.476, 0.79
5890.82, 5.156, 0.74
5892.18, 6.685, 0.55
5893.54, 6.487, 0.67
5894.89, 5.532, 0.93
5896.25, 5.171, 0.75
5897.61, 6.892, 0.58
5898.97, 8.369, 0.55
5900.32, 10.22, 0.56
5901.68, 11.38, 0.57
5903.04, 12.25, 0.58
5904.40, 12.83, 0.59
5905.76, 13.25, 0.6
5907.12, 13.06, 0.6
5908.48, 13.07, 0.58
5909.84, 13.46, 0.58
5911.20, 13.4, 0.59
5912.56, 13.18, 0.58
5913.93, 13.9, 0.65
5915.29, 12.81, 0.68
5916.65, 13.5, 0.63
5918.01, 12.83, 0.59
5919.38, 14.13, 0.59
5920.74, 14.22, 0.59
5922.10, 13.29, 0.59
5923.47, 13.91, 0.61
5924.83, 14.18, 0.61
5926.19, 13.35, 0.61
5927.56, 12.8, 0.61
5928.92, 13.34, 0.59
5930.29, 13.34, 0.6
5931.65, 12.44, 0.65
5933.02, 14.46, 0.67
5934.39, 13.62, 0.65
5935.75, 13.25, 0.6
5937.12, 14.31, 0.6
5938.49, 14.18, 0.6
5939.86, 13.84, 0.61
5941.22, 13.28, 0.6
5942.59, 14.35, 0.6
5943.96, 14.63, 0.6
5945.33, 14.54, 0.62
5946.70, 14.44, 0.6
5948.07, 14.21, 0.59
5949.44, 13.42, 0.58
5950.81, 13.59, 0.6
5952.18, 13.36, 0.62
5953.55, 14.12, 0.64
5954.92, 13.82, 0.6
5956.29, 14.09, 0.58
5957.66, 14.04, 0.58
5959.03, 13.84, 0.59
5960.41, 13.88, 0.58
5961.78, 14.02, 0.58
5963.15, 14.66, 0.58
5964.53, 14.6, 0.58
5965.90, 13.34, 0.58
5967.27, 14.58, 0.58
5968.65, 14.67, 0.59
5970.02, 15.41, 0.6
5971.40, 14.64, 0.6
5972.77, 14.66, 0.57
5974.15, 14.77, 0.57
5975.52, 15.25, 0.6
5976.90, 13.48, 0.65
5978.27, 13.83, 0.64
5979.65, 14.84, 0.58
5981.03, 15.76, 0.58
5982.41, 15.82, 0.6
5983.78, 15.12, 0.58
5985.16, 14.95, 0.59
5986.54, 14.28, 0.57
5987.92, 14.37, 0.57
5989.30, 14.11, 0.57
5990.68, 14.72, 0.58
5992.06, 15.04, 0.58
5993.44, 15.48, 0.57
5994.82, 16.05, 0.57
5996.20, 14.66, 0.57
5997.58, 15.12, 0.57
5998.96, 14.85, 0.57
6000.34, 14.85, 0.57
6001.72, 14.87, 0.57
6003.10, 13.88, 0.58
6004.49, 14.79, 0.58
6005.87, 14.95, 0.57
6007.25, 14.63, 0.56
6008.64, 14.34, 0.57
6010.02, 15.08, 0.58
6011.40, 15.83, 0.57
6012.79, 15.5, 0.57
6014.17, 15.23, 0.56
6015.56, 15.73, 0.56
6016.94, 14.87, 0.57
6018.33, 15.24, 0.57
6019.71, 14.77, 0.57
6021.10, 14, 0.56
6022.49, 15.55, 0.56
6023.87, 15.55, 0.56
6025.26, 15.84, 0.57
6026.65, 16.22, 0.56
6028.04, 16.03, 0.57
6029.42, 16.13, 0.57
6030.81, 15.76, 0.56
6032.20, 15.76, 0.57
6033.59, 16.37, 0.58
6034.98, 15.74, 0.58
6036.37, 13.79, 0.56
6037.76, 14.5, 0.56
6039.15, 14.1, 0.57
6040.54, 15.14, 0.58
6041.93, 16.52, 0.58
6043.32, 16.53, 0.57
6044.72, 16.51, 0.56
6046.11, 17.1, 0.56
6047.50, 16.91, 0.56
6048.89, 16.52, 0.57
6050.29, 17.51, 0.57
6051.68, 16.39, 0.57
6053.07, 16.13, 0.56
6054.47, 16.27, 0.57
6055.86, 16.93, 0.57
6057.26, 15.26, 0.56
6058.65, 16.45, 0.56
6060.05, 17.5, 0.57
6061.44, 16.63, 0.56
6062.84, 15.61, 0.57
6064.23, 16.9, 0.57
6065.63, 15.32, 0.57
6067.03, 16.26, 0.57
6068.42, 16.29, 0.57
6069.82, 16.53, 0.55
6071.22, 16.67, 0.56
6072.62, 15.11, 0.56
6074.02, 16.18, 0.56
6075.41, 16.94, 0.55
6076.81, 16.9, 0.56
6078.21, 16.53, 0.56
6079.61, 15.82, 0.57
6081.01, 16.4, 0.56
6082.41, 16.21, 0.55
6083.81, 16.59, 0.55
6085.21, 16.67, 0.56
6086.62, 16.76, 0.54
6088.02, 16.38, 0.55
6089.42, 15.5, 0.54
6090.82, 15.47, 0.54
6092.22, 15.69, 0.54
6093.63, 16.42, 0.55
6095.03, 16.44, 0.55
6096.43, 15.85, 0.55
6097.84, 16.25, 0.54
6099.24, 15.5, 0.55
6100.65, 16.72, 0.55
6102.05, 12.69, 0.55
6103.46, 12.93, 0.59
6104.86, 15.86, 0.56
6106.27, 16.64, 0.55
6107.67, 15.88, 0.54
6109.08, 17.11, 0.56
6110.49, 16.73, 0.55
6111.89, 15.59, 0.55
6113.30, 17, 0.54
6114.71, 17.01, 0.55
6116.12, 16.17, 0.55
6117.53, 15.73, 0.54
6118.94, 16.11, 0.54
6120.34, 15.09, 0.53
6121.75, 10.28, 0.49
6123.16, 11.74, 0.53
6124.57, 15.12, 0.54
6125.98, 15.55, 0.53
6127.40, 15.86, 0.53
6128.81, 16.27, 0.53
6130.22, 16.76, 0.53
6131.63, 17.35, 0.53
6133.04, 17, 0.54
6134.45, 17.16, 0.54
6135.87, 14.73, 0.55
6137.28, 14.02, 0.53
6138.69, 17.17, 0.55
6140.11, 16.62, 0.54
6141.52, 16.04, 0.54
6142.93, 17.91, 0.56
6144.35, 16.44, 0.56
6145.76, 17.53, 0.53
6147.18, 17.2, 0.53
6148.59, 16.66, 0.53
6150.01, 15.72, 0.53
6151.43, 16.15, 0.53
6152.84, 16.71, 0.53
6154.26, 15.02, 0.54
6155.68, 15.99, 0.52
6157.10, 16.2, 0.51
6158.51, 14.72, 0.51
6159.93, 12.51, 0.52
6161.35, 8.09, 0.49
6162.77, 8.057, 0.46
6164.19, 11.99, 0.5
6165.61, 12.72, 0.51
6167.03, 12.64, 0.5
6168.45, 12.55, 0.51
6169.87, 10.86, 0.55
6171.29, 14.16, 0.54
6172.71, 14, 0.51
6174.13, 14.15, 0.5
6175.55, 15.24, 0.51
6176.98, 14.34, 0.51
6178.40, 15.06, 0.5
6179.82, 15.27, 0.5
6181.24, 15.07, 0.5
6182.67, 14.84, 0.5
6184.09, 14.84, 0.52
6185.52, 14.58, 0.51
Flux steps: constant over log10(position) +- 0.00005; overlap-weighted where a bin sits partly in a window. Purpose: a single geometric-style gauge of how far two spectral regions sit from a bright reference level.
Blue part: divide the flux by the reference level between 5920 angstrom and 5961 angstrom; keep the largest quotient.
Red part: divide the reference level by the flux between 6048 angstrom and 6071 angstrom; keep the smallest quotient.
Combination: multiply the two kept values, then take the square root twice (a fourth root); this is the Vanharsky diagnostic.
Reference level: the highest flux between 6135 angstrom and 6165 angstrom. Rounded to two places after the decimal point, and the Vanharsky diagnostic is 0.96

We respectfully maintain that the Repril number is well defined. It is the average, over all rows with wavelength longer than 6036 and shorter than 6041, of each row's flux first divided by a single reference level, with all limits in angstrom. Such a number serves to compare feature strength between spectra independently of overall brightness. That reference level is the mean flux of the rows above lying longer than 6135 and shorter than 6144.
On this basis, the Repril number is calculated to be 0.89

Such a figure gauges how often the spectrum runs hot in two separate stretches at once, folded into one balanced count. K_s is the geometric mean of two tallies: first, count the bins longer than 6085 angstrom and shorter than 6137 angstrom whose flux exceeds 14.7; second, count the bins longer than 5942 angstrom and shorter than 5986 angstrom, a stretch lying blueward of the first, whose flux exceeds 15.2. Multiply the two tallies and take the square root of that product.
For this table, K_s 11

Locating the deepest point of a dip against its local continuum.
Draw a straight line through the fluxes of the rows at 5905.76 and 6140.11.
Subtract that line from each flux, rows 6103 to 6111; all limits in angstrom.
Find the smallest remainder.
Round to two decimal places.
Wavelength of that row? 6103.46 angstrom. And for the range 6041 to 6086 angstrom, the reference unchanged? 6072.62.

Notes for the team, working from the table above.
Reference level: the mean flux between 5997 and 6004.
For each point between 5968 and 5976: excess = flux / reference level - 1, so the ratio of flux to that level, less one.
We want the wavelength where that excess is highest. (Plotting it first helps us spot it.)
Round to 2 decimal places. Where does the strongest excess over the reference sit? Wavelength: 5970.02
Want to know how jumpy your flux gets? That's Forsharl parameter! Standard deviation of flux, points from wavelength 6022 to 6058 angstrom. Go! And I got 0.9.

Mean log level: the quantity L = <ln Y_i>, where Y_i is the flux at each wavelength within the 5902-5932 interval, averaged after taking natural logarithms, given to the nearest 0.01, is 2.59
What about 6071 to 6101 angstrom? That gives 2.79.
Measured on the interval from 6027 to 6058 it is 2.77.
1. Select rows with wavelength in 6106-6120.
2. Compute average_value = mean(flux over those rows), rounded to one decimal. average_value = 16.4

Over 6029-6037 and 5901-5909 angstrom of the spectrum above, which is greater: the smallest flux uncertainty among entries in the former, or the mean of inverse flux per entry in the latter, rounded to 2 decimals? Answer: 0.56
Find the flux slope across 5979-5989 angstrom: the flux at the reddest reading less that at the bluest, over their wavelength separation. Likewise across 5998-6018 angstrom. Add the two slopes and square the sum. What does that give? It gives 0.0031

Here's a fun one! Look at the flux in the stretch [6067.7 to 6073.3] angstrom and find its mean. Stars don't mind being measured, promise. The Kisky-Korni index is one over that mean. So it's 0.0619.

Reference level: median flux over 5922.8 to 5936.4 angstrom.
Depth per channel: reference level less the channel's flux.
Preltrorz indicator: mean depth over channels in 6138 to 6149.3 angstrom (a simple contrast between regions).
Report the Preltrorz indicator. -3.6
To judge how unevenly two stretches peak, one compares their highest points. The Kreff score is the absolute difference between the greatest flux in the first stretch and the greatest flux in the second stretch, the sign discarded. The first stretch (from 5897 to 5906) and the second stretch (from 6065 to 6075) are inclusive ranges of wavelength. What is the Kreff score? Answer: 3.4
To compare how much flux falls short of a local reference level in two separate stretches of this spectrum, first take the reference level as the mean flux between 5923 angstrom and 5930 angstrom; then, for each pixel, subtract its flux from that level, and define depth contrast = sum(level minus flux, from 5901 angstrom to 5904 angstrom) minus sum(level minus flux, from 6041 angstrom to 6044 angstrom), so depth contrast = 9.4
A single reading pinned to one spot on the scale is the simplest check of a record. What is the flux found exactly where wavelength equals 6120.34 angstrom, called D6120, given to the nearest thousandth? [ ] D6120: 15.090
